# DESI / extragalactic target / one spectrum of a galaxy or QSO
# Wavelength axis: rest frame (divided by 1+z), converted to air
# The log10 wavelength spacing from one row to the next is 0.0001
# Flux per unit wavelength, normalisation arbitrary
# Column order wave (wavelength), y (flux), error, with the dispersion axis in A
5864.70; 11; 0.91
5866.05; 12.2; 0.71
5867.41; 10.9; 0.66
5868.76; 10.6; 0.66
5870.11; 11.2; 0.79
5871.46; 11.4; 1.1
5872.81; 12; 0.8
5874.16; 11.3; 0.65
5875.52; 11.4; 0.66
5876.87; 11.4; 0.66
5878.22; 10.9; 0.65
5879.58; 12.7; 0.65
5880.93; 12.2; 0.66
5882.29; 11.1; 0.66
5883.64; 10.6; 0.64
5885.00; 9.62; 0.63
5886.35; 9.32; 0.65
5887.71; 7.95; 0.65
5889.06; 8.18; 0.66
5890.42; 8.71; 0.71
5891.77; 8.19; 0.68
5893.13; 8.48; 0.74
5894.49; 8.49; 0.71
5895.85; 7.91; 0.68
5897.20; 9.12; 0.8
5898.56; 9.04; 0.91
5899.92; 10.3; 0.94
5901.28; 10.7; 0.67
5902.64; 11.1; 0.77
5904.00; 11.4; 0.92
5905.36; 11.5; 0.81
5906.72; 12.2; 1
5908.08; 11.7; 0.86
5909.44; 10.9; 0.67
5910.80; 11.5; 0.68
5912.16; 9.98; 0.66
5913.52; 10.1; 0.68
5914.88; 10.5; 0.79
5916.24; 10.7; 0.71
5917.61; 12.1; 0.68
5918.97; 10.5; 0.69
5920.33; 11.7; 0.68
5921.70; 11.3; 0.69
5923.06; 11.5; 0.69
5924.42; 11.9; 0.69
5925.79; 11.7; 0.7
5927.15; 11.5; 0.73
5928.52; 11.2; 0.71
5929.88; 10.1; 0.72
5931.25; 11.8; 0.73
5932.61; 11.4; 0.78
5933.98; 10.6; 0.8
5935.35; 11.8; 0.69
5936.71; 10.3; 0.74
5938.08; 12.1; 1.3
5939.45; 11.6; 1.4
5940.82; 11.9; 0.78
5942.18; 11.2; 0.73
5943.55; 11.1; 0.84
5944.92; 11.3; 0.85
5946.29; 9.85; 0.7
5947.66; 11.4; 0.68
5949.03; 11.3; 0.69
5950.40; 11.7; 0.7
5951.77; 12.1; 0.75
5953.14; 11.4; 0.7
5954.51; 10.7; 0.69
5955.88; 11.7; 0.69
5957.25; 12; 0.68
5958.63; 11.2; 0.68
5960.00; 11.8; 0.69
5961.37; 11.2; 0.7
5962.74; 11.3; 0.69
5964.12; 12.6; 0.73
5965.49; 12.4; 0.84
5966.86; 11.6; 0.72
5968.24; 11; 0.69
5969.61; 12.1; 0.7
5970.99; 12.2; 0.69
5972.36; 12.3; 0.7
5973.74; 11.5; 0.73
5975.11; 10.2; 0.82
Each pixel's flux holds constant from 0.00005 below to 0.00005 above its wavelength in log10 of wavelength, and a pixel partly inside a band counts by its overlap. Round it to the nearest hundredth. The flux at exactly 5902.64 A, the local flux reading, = 11.10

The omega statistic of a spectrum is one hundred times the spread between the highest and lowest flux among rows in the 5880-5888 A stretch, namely 425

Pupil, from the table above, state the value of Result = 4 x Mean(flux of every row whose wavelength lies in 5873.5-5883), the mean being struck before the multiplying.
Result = 46.3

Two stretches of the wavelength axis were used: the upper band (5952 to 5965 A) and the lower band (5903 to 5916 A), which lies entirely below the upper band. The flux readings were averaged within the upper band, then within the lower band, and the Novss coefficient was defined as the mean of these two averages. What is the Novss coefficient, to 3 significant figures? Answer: 11.3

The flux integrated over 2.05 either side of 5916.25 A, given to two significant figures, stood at 45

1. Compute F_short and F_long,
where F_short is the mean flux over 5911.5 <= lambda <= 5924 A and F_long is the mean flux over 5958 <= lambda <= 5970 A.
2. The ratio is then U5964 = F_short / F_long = 0.94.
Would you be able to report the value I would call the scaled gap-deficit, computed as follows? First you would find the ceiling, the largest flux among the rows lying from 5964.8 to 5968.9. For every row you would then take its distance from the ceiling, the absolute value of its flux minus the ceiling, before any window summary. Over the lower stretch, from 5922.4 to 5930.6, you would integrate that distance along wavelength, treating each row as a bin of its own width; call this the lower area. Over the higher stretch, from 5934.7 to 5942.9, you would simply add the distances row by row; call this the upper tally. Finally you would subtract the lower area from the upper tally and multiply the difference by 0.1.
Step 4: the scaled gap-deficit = -0.34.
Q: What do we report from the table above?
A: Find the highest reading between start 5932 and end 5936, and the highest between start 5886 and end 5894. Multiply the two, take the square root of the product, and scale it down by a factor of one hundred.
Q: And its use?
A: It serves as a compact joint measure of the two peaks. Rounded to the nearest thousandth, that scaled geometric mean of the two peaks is 0.105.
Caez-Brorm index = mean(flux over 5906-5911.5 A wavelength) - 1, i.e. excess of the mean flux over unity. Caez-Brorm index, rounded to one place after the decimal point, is 10.6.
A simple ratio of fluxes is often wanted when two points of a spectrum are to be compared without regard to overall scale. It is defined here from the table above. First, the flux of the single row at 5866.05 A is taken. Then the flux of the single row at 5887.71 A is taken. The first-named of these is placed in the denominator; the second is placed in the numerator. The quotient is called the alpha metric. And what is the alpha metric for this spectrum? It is 0.65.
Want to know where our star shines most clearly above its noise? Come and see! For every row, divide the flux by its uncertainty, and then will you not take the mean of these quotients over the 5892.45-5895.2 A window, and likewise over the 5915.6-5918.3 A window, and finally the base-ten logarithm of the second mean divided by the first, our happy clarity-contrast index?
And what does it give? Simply 0.15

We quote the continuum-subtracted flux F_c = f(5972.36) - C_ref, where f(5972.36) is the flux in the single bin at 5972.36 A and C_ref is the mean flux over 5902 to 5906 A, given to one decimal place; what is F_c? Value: 1.0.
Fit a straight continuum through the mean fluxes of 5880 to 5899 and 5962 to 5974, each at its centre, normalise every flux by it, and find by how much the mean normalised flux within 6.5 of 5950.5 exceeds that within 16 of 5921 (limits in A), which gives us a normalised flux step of -0.09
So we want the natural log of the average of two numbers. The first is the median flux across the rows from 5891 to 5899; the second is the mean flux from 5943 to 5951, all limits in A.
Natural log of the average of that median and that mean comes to 2.28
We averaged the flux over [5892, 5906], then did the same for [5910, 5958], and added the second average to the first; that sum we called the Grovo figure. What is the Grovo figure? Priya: 21.0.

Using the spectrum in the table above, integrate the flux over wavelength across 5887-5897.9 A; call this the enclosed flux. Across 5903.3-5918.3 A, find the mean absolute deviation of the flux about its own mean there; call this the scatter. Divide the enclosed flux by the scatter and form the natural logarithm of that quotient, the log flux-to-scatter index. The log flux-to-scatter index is 5.0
